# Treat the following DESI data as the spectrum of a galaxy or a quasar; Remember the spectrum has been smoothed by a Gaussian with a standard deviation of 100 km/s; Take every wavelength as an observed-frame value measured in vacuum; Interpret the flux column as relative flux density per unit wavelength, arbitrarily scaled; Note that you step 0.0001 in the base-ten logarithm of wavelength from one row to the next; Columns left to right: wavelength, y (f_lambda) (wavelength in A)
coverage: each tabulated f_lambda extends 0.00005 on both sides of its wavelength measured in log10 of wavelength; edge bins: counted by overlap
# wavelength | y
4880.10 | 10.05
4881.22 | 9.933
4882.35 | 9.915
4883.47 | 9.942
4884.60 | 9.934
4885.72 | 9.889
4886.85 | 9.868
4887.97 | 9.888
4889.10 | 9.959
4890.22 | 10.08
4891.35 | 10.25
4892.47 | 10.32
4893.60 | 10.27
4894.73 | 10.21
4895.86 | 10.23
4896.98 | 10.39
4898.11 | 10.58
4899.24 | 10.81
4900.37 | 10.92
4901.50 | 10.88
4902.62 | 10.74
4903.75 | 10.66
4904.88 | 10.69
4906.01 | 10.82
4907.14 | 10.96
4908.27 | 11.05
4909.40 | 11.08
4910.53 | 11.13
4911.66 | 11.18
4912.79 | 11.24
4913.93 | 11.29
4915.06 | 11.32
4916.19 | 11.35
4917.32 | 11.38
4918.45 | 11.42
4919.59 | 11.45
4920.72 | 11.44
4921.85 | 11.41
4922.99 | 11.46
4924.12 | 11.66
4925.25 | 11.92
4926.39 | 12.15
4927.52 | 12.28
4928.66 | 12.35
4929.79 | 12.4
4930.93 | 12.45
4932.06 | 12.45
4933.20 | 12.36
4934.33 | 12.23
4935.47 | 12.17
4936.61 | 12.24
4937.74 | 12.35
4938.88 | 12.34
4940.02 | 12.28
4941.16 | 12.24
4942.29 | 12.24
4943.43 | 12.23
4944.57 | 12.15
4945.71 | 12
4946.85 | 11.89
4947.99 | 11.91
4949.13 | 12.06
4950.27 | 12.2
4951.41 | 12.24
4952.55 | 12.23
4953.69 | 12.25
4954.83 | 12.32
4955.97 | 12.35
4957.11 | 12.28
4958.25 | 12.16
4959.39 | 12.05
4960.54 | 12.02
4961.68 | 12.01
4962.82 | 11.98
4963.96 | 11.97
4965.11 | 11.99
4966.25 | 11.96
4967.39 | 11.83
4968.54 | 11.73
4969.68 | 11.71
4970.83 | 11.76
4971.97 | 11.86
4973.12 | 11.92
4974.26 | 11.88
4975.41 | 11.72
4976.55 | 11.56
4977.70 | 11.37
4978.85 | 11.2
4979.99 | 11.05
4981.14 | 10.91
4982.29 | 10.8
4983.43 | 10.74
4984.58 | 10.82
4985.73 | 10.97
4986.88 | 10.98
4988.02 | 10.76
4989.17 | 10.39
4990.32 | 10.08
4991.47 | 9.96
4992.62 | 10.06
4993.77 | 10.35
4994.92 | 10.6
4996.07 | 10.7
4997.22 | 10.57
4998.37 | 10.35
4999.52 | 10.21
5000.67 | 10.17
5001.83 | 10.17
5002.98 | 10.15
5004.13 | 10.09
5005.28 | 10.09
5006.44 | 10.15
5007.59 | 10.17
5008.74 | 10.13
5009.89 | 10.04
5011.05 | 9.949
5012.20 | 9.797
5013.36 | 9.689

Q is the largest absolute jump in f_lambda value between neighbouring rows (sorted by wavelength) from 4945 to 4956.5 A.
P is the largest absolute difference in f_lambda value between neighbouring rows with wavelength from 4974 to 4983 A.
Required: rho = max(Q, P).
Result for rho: 0.190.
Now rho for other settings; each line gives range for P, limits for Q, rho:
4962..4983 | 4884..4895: 0.190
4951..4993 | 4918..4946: 0.370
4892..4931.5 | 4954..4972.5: 0.260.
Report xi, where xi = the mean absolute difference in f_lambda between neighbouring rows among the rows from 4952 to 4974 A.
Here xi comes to 0.06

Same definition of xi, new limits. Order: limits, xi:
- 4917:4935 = 0.09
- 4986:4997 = 0.22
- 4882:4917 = 0.08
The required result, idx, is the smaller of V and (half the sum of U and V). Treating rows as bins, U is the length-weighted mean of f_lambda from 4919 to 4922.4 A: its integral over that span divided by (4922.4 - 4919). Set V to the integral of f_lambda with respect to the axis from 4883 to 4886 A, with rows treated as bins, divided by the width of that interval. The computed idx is 9.9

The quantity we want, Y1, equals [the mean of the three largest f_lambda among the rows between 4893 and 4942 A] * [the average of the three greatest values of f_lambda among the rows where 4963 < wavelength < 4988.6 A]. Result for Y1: 149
